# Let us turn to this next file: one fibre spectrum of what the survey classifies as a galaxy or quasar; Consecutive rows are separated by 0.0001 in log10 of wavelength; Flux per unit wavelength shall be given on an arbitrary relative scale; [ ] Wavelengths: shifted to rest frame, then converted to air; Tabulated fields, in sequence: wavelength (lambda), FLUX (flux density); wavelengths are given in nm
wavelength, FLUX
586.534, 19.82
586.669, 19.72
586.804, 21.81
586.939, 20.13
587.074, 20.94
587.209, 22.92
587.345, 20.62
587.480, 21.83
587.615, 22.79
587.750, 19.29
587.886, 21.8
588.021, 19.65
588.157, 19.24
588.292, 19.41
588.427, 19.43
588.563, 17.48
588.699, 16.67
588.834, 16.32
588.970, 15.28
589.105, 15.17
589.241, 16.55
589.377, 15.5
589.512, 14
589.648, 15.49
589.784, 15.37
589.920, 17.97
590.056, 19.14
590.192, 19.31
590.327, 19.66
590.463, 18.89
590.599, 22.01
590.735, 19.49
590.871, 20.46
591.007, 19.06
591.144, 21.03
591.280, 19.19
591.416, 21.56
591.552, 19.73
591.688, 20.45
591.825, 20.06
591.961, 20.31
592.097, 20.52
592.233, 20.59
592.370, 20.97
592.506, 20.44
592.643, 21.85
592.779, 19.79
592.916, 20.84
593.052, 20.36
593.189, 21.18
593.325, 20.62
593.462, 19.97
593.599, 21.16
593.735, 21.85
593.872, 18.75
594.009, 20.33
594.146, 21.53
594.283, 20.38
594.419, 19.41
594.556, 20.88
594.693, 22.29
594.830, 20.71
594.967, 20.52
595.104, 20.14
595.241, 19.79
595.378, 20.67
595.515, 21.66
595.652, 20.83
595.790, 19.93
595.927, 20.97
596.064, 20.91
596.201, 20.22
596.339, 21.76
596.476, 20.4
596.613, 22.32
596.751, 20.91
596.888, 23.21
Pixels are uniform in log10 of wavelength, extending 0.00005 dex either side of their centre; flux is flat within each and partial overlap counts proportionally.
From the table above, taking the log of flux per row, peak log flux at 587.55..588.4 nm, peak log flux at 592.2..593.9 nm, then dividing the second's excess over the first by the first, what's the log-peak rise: -0.01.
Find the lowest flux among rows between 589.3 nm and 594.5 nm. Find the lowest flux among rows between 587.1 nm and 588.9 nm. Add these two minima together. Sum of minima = 30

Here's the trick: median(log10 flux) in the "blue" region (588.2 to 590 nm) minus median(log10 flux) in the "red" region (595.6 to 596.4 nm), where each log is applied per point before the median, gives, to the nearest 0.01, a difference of -0.11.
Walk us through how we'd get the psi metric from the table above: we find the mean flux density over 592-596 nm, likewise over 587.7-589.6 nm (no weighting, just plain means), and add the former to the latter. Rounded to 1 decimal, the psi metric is 38.2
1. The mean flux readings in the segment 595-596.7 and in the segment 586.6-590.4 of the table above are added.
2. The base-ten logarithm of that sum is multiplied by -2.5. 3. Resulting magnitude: -3.99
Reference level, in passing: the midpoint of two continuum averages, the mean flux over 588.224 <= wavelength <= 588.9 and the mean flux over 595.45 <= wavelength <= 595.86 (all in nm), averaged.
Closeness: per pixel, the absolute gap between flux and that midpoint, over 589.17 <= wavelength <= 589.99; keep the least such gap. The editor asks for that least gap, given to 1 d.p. 1.4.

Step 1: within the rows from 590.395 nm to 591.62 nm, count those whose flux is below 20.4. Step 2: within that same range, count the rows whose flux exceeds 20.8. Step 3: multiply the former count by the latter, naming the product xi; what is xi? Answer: 15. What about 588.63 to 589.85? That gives 0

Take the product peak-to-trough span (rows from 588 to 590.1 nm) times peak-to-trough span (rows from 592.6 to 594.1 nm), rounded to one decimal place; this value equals 17.5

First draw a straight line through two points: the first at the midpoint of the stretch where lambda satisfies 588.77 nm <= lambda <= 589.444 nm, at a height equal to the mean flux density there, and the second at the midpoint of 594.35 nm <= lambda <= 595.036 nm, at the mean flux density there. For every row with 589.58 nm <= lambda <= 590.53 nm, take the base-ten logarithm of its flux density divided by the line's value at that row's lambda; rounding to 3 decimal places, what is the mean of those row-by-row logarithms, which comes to 0.032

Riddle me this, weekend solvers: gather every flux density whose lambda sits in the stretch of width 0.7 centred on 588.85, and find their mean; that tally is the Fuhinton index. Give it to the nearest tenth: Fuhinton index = 16.2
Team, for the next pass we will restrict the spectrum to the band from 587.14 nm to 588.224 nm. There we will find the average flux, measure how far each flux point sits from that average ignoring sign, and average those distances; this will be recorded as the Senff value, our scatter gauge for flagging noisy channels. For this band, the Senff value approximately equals 1.3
